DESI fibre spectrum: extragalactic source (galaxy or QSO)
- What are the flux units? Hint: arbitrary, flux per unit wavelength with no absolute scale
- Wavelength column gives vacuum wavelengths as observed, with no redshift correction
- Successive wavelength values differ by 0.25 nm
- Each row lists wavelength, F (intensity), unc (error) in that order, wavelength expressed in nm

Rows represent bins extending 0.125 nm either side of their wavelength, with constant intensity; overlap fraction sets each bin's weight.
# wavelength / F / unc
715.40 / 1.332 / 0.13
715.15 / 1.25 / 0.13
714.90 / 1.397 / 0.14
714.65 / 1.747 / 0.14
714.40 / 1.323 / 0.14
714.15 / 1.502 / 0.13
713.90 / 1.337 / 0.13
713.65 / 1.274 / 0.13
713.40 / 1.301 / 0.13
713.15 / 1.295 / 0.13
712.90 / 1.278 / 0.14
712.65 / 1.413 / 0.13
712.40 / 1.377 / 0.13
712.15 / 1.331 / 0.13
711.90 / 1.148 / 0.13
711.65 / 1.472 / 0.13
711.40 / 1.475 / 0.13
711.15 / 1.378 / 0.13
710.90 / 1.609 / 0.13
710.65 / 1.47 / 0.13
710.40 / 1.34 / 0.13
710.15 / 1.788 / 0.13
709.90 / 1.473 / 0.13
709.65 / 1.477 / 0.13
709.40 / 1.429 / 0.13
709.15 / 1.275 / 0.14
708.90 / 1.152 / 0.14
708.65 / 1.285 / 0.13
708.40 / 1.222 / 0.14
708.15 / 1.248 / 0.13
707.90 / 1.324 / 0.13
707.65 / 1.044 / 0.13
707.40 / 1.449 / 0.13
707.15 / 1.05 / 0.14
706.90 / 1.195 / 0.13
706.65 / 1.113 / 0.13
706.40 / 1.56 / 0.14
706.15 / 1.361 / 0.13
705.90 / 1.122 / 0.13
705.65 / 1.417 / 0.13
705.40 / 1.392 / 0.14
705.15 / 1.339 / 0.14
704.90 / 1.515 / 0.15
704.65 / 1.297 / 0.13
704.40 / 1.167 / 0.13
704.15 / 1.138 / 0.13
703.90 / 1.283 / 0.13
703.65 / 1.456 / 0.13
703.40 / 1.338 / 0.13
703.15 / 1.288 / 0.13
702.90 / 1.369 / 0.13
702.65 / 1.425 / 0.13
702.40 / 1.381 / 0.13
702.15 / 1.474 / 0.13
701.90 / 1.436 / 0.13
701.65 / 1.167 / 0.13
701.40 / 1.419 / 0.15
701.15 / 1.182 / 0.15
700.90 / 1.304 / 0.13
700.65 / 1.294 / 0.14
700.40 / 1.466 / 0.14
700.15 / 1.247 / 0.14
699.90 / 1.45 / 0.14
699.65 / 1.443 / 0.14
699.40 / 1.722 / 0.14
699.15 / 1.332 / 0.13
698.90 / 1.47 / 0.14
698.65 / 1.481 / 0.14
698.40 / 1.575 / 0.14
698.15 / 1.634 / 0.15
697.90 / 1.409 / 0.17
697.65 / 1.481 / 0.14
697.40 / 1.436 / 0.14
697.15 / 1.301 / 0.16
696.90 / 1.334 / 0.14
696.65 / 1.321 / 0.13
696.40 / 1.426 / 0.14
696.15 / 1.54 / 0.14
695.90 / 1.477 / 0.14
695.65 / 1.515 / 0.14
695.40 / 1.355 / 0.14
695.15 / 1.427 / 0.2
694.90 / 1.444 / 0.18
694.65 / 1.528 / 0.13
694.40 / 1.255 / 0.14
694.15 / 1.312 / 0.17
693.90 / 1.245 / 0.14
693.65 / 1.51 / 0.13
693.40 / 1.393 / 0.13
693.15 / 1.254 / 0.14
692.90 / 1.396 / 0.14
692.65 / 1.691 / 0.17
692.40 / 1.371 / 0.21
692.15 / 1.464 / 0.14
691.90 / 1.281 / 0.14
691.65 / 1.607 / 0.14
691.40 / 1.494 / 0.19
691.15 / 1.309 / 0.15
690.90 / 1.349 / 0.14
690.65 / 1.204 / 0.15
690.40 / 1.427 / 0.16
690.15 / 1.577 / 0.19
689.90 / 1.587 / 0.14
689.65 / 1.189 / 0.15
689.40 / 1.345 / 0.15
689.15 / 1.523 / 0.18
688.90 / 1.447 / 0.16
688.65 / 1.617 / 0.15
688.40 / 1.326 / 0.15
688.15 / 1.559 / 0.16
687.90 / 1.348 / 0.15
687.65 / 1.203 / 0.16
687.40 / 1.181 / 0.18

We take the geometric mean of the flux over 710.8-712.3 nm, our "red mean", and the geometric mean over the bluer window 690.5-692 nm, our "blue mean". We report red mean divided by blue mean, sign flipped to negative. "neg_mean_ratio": -1.020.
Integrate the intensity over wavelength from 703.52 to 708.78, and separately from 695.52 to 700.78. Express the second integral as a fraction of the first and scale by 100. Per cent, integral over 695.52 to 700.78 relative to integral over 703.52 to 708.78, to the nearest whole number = 113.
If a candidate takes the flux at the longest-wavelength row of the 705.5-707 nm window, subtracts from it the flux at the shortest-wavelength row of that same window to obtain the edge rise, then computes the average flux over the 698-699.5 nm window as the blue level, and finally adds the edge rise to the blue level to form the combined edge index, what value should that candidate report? 1.31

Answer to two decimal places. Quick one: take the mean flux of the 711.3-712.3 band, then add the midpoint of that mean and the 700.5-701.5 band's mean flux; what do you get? 2.68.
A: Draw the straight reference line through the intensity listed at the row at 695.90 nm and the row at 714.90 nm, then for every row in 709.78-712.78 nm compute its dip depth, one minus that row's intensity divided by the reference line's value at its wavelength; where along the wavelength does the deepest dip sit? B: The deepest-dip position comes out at 711.90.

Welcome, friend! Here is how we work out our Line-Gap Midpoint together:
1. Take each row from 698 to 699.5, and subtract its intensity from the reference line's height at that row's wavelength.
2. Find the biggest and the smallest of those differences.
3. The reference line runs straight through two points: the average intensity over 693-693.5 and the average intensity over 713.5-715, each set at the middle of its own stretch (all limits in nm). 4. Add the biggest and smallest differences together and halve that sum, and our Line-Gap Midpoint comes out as -0.17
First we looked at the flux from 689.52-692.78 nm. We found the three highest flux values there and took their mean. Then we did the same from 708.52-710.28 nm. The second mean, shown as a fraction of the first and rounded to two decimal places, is 0.97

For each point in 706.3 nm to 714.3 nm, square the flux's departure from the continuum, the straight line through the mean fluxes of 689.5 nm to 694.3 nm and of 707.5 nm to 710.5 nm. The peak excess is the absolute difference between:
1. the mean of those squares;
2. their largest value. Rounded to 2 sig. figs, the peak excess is 0.18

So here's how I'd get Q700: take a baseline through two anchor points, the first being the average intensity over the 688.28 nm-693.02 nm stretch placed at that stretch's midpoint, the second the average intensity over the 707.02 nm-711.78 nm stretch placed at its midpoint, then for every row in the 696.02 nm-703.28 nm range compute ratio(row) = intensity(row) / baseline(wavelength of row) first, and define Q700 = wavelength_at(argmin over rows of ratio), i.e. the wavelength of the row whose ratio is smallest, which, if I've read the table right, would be 701.65 nm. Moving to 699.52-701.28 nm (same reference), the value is 701.15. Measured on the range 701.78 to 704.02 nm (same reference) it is 703.90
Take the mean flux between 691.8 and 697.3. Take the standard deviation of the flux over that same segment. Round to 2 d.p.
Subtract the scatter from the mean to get 1.29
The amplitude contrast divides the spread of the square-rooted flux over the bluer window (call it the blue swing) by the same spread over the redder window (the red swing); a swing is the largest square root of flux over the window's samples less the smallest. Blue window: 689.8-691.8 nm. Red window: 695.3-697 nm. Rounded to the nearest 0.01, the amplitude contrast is 1.86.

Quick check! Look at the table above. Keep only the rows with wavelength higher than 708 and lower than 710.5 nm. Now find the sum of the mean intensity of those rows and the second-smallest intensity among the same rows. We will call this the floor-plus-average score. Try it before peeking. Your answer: 2.59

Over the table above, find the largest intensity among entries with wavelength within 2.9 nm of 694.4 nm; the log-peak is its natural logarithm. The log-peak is 0.53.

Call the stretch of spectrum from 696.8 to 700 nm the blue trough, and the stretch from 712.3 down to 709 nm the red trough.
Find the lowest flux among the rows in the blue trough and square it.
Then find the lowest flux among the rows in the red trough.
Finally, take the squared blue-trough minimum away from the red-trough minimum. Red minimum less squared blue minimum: -0.5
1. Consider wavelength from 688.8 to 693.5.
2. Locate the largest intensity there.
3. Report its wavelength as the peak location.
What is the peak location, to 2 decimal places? 692.65 nm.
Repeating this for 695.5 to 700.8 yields 699.40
